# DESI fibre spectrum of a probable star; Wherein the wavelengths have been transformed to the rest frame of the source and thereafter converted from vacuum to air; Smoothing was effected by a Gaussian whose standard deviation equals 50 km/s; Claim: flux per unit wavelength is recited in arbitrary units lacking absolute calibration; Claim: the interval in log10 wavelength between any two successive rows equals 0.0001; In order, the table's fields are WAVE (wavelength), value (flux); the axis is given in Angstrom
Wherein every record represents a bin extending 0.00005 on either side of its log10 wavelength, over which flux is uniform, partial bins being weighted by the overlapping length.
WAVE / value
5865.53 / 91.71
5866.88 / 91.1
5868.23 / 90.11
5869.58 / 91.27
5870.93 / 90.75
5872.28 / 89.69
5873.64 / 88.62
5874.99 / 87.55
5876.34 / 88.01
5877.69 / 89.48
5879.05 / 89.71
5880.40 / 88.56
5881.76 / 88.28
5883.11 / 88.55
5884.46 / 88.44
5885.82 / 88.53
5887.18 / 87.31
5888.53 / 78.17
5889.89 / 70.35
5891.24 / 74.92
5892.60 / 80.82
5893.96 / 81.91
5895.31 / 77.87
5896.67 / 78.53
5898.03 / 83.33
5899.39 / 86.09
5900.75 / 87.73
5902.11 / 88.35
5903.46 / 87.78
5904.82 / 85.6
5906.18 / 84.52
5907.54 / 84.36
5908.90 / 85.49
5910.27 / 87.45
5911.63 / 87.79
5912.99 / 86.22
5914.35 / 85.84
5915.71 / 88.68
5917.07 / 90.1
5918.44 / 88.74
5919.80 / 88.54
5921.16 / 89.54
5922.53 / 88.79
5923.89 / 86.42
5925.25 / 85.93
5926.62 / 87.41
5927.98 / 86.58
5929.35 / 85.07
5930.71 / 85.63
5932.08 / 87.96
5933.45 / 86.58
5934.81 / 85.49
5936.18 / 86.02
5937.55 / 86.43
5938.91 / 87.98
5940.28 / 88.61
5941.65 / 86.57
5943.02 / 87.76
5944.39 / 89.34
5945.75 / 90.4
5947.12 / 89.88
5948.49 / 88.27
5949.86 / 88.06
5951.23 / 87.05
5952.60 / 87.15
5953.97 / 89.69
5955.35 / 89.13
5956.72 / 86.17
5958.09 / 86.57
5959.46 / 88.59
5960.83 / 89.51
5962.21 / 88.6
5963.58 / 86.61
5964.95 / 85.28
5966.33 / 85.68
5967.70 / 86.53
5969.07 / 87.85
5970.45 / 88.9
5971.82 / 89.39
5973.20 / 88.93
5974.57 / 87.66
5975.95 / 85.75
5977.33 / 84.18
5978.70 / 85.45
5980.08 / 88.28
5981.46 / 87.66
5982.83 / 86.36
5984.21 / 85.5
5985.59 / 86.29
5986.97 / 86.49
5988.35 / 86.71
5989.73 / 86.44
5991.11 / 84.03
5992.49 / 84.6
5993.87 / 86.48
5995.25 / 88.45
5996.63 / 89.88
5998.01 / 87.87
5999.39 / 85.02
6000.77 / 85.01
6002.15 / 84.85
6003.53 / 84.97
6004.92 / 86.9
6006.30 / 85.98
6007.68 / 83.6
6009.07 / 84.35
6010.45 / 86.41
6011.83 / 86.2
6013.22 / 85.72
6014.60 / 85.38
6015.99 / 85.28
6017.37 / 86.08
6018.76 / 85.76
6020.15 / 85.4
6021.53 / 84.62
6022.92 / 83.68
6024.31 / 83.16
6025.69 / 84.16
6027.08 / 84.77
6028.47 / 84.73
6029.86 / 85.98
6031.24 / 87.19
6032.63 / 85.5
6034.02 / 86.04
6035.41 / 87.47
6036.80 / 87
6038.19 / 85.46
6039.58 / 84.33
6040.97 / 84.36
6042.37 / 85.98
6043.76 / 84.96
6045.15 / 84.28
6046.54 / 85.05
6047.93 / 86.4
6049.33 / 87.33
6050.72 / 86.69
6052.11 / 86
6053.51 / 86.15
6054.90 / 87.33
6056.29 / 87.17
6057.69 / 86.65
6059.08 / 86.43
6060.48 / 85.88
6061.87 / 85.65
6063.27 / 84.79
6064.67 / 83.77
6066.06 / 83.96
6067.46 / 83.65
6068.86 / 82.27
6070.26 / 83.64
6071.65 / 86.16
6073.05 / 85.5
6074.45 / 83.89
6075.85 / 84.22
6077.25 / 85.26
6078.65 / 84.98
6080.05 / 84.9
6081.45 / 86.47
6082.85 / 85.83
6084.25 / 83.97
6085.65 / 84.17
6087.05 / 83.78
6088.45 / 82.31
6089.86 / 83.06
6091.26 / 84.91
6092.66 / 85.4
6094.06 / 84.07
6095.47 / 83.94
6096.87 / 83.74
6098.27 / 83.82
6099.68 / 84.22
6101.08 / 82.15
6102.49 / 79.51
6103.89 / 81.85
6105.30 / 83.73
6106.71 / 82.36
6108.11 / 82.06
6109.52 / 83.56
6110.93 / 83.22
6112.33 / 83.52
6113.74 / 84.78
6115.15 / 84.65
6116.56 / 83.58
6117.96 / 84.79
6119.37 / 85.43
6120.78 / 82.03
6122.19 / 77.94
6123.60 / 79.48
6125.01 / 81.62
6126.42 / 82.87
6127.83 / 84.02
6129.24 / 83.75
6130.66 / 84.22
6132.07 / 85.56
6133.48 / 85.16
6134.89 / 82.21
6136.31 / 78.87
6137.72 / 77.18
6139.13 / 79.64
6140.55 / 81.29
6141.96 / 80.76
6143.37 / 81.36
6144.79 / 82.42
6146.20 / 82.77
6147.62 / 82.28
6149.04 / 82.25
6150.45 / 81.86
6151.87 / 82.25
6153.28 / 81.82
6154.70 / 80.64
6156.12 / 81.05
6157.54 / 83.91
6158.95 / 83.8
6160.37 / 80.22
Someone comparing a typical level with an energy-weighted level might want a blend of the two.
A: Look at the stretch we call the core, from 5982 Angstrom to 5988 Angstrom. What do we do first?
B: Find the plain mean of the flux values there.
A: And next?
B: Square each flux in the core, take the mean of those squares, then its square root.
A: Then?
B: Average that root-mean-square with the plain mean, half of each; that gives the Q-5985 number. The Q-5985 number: 86.2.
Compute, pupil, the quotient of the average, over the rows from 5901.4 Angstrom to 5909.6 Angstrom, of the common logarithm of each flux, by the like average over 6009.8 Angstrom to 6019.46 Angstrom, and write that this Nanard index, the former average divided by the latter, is 1.00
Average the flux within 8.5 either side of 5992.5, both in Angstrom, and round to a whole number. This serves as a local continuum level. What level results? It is 86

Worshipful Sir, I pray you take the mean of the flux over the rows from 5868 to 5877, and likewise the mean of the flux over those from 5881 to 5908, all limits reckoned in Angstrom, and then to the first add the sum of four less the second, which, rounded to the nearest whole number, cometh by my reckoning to 10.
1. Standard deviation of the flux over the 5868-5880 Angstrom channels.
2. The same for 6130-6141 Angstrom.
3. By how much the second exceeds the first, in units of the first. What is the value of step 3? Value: 1.5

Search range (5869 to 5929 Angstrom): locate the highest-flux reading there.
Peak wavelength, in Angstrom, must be 5869.58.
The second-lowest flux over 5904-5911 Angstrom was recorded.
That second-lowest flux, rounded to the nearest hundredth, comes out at 84.52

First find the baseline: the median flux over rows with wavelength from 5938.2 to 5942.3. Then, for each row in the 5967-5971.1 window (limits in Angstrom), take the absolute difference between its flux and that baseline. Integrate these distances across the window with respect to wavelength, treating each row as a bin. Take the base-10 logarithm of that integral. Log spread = 0.54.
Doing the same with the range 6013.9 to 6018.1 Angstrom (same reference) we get 1.00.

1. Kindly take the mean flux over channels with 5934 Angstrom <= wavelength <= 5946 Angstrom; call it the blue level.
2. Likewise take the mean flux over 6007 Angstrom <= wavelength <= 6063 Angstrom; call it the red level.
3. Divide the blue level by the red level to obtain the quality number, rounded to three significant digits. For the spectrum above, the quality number 1.02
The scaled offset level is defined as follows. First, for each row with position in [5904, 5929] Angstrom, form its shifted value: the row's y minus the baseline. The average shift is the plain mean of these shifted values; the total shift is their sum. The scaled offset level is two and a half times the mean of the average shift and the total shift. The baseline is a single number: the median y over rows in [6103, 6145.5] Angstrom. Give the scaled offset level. 106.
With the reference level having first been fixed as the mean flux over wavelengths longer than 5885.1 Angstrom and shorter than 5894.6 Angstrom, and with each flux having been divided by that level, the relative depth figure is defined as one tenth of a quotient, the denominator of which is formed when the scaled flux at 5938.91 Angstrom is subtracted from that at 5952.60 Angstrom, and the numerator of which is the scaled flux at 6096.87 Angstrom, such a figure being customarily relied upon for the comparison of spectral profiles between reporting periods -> -10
